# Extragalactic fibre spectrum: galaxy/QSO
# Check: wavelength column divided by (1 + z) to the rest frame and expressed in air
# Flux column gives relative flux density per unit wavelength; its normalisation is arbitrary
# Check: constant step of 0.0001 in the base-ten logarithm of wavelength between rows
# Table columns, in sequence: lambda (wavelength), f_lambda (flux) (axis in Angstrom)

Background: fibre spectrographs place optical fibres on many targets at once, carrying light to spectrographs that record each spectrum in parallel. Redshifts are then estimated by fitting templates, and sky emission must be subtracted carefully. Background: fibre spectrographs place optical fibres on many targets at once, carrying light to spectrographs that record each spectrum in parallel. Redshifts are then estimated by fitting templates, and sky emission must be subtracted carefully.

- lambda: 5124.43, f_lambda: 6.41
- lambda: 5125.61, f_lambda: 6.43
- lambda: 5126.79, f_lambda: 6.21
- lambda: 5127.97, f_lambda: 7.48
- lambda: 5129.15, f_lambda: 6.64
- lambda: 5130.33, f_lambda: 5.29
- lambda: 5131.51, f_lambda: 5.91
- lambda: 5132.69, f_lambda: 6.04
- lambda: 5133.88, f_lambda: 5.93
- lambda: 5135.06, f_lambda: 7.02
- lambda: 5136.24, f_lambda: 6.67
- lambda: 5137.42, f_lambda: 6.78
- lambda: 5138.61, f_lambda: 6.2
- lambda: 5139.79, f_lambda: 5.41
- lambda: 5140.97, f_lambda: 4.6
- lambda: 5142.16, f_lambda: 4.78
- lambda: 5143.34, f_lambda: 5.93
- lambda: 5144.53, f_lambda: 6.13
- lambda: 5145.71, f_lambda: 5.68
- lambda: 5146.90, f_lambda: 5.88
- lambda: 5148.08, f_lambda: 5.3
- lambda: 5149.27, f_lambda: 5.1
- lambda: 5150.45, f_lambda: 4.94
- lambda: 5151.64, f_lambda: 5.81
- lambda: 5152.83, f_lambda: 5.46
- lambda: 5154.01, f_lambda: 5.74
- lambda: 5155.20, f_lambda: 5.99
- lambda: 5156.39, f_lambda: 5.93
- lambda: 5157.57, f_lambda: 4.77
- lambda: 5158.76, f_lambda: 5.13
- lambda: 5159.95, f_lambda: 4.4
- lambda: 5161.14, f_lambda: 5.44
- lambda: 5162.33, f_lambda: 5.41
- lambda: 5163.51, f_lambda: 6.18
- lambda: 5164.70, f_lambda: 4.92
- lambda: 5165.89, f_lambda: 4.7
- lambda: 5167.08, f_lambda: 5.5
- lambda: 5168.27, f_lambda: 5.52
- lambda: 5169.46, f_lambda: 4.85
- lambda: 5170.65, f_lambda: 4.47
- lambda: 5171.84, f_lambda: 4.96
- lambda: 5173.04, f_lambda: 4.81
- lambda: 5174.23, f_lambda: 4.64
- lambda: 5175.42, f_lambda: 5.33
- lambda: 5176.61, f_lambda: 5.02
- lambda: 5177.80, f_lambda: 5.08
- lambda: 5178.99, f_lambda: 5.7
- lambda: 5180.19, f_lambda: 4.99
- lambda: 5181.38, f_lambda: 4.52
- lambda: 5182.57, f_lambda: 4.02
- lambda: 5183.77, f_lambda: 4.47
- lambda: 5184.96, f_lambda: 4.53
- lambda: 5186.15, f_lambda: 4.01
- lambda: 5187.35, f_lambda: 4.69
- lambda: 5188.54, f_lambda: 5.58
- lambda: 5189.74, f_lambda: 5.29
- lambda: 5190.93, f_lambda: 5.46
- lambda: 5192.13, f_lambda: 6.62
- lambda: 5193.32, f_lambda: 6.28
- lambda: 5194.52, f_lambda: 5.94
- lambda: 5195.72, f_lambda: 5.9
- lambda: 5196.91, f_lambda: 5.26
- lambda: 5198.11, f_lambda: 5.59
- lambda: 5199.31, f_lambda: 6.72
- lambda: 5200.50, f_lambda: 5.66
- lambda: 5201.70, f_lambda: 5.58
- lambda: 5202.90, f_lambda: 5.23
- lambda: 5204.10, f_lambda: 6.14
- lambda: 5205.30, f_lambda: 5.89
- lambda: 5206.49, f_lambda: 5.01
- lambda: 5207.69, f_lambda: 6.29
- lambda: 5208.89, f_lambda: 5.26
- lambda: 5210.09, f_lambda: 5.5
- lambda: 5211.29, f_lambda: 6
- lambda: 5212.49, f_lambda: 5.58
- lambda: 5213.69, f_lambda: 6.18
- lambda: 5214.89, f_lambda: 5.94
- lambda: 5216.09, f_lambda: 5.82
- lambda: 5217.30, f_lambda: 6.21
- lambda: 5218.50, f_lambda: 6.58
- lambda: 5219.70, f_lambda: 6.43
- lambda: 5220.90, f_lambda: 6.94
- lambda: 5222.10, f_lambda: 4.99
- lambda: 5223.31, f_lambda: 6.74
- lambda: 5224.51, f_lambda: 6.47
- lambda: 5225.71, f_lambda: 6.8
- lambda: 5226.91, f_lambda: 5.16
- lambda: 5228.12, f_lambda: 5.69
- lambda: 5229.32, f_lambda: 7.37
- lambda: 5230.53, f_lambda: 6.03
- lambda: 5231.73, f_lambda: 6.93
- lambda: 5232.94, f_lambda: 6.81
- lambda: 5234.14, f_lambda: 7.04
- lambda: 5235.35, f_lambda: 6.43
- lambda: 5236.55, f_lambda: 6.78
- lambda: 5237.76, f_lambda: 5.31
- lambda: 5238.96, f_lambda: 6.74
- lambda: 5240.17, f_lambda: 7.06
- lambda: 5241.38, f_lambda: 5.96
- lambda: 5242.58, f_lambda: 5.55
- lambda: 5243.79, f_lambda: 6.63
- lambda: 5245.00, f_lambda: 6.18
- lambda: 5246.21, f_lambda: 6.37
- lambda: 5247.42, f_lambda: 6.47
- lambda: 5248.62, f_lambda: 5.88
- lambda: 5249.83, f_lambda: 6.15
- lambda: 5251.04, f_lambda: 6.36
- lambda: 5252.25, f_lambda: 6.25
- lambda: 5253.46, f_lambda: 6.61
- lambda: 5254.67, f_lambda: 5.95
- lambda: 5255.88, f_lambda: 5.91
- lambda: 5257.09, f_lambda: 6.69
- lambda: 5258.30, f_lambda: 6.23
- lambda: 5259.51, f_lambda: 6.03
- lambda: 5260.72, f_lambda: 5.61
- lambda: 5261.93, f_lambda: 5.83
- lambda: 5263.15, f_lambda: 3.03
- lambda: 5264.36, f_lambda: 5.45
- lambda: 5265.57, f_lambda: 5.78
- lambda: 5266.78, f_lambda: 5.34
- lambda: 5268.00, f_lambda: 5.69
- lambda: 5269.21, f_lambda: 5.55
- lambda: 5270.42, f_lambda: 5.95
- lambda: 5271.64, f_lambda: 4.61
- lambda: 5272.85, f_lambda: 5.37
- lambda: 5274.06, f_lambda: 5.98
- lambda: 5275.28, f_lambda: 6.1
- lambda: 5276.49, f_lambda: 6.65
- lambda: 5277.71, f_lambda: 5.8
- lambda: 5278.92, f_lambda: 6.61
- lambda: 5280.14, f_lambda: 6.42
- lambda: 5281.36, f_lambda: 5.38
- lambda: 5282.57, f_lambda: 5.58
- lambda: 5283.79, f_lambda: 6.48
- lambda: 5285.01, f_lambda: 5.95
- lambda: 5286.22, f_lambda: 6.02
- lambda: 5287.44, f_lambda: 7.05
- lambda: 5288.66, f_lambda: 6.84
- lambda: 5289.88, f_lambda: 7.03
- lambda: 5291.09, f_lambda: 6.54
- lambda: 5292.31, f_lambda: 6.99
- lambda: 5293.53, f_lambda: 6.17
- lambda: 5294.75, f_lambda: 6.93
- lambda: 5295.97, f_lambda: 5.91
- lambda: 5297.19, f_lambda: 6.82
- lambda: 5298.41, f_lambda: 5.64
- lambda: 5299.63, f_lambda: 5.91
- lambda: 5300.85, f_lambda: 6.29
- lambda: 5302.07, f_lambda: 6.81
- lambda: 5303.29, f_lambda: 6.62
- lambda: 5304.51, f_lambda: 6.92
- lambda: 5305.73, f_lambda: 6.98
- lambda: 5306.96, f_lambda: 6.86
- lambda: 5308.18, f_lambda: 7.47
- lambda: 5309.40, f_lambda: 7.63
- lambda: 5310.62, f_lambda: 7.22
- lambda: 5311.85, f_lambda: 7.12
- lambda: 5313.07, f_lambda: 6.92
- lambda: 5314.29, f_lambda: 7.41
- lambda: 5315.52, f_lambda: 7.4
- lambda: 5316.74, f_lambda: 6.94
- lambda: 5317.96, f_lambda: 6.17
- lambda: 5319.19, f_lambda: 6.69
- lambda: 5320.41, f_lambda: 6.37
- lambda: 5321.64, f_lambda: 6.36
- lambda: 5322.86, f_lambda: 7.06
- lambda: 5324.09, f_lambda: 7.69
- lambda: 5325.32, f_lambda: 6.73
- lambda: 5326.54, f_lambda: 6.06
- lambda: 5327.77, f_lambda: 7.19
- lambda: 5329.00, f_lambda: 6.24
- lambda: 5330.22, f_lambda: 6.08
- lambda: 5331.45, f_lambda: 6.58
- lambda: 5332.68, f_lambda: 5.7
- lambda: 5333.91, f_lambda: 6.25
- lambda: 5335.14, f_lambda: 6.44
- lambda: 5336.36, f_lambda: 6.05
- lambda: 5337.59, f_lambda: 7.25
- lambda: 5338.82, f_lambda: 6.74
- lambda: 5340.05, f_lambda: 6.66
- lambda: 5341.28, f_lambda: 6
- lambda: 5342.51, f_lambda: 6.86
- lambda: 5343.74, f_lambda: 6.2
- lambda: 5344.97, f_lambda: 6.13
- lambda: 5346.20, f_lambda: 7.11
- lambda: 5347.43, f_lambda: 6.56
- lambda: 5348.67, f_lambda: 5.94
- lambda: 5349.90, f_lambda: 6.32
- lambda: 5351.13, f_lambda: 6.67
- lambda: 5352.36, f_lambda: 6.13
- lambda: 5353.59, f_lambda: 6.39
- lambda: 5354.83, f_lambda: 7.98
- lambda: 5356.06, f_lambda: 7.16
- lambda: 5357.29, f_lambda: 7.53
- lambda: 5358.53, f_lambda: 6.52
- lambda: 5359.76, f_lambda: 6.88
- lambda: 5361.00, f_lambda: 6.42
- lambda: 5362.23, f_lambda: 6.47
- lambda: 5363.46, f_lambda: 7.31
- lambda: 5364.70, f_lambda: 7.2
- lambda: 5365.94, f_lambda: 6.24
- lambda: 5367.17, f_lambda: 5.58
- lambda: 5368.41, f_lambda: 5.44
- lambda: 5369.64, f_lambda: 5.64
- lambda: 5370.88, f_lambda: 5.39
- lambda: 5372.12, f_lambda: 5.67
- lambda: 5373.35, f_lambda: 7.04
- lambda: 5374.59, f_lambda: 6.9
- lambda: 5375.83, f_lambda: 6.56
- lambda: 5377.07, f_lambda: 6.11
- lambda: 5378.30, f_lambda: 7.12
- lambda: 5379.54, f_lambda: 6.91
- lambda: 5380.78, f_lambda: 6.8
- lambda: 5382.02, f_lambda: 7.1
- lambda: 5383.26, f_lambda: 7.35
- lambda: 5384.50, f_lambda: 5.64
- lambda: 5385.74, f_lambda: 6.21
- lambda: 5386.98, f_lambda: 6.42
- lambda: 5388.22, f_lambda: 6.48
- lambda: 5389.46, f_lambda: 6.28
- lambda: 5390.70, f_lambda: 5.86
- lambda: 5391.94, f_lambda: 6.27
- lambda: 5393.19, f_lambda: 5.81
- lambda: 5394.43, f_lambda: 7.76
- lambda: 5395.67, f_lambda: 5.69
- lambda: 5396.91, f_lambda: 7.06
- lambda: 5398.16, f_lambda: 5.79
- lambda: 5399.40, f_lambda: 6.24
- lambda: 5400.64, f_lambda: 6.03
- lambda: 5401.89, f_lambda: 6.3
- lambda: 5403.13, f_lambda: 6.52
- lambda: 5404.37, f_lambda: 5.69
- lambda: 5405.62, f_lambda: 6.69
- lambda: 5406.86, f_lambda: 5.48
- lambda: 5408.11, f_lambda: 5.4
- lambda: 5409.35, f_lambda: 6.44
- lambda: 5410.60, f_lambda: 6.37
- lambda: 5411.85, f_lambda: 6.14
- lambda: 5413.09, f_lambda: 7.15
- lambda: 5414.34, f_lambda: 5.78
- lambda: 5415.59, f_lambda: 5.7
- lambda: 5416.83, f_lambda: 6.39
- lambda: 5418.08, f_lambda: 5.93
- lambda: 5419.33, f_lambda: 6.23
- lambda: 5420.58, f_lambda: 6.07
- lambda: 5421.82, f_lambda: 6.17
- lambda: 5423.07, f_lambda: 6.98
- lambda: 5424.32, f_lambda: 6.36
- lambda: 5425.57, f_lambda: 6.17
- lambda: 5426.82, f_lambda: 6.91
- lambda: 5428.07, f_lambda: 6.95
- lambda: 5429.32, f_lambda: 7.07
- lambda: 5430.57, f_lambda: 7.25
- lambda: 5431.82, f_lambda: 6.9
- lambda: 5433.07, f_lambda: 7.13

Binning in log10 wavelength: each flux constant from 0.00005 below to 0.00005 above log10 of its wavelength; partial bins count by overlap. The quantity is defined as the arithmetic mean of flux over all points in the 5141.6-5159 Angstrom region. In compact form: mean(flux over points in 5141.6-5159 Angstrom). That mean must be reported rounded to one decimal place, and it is 5.5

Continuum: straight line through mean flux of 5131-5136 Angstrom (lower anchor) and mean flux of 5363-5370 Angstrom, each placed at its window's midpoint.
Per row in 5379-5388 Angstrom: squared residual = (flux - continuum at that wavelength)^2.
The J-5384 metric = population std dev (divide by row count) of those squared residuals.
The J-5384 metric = 0.40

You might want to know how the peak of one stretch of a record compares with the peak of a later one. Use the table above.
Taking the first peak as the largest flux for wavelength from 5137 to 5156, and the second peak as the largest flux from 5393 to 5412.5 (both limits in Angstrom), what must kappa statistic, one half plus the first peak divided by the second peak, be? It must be 1.37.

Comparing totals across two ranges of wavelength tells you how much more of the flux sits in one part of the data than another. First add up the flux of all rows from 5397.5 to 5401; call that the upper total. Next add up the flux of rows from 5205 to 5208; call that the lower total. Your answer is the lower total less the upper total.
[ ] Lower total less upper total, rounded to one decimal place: -0.9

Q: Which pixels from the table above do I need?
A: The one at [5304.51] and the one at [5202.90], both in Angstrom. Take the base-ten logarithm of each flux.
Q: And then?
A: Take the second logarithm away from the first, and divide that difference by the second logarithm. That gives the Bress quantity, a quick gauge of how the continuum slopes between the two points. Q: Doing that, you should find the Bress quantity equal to 0.17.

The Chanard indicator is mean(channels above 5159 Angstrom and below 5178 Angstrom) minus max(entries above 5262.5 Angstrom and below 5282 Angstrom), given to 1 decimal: -1.6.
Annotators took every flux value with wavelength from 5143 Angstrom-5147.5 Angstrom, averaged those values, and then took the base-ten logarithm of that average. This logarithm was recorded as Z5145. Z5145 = 0.771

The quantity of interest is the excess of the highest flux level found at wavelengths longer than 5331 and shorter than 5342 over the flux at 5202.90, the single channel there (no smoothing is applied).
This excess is 2.0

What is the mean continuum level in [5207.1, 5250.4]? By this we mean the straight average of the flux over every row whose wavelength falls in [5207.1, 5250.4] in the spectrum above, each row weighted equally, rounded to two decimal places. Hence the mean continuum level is 6.23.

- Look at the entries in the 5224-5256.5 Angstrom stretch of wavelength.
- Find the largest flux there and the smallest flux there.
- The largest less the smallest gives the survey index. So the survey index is 2.21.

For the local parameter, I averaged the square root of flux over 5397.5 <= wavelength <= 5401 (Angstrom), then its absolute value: 2.45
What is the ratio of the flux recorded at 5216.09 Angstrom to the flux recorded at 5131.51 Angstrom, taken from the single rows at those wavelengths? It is 0.98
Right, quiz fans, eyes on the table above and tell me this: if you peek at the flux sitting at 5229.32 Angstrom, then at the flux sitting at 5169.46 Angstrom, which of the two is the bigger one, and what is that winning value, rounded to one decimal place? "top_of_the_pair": 7.4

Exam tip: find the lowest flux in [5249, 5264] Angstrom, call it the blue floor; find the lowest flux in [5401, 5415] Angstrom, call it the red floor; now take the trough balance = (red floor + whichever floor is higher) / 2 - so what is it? 5.4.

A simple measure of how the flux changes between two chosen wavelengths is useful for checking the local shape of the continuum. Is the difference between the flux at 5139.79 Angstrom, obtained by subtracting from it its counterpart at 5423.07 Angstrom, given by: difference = -1.6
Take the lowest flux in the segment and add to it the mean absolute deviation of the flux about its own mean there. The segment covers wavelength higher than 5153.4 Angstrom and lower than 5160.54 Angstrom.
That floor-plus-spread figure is 5.0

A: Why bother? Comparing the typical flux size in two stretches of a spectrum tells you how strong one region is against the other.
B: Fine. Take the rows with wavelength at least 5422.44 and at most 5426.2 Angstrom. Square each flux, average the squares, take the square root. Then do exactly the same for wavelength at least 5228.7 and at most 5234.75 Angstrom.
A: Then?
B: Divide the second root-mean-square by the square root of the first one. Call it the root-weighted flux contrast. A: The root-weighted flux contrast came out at 2.68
